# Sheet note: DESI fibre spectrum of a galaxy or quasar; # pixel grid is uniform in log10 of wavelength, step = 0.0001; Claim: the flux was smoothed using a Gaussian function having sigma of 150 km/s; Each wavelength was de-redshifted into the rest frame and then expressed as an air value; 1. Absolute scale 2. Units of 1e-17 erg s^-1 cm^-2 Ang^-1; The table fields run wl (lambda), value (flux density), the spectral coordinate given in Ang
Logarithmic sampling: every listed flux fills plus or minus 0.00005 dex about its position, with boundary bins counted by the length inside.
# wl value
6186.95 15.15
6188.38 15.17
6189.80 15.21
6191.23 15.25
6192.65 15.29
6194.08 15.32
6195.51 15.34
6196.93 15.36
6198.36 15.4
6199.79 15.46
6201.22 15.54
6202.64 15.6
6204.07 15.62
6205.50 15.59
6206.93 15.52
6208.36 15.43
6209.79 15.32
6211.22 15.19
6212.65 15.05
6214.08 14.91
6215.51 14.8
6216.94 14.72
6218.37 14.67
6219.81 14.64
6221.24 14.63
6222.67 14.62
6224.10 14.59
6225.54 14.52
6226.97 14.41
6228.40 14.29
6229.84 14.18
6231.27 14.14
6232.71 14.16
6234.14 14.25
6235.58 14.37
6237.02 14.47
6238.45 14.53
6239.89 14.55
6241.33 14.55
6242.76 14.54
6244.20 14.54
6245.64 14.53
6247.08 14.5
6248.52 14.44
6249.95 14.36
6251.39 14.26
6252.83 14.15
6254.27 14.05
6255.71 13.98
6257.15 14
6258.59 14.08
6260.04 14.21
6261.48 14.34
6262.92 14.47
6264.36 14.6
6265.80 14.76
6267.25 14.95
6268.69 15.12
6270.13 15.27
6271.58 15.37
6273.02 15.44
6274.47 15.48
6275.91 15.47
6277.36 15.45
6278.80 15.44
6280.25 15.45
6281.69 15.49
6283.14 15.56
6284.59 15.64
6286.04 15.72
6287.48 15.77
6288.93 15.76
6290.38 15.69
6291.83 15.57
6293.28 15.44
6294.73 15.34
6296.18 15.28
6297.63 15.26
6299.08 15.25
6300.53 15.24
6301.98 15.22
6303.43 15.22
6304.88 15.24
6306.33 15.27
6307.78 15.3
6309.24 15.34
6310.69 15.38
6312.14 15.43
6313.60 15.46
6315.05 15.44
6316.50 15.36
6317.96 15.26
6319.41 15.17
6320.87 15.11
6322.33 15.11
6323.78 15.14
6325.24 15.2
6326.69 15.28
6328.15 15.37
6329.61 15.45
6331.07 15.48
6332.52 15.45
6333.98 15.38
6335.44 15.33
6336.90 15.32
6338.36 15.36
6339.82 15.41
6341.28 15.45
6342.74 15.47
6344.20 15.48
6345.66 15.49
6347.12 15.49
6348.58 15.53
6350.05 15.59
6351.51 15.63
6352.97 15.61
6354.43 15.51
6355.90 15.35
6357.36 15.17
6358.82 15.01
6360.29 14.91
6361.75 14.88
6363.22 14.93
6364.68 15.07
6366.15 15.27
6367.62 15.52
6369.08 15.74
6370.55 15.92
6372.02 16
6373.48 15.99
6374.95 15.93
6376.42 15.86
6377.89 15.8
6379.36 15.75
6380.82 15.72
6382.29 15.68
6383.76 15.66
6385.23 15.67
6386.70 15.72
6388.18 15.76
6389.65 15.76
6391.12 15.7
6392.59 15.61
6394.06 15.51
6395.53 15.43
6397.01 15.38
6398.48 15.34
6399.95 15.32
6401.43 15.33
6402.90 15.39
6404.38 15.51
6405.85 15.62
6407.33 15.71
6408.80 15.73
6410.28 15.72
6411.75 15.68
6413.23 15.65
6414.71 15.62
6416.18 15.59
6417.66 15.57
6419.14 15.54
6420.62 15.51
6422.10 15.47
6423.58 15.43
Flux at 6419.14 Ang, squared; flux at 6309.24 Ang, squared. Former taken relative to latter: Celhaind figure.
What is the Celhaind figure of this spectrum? 1.03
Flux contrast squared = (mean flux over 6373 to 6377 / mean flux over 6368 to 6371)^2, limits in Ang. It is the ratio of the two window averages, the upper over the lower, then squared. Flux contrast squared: 1.01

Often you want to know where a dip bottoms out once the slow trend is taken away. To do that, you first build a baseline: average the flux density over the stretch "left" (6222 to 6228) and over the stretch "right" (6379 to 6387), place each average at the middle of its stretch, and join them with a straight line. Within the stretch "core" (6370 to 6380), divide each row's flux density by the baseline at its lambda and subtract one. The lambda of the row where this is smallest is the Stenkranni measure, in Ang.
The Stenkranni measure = 6379.36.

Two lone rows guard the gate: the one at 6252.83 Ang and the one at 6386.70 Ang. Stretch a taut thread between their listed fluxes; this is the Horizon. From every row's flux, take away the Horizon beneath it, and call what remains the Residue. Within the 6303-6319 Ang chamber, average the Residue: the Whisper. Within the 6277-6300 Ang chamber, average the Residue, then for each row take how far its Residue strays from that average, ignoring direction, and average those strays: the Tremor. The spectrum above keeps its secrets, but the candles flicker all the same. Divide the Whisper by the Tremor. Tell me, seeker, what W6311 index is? 2.8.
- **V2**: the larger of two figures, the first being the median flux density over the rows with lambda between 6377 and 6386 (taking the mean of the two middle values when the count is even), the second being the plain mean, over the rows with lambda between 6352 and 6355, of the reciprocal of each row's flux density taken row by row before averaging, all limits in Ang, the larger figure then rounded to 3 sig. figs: 15.7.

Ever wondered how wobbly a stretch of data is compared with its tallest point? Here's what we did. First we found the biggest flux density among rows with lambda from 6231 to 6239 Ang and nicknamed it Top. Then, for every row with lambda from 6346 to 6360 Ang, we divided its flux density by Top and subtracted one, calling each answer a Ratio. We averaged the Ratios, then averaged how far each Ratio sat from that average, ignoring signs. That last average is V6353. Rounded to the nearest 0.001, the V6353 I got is 0.012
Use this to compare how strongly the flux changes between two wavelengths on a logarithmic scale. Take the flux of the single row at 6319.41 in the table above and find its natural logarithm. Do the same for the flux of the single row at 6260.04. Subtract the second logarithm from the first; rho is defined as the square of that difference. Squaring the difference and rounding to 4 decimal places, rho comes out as 0.0043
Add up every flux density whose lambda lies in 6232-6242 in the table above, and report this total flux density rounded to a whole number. 101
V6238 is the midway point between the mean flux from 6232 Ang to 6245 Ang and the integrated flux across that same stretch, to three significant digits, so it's 101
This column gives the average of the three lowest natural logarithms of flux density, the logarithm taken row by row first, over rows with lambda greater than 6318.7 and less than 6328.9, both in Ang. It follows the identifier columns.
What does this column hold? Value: 2.72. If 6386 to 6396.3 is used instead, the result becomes 2.74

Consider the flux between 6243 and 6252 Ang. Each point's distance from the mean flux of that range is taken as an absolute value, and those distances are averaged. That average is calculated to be 0.09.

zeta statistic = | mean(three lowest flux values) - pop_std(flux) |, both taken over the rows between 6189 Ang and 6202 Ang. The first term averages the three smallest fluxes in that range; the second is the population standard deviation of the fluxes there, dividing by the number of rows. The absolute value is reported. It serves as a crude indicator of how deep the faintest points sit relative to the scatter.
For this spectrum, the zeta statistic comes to 15.15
